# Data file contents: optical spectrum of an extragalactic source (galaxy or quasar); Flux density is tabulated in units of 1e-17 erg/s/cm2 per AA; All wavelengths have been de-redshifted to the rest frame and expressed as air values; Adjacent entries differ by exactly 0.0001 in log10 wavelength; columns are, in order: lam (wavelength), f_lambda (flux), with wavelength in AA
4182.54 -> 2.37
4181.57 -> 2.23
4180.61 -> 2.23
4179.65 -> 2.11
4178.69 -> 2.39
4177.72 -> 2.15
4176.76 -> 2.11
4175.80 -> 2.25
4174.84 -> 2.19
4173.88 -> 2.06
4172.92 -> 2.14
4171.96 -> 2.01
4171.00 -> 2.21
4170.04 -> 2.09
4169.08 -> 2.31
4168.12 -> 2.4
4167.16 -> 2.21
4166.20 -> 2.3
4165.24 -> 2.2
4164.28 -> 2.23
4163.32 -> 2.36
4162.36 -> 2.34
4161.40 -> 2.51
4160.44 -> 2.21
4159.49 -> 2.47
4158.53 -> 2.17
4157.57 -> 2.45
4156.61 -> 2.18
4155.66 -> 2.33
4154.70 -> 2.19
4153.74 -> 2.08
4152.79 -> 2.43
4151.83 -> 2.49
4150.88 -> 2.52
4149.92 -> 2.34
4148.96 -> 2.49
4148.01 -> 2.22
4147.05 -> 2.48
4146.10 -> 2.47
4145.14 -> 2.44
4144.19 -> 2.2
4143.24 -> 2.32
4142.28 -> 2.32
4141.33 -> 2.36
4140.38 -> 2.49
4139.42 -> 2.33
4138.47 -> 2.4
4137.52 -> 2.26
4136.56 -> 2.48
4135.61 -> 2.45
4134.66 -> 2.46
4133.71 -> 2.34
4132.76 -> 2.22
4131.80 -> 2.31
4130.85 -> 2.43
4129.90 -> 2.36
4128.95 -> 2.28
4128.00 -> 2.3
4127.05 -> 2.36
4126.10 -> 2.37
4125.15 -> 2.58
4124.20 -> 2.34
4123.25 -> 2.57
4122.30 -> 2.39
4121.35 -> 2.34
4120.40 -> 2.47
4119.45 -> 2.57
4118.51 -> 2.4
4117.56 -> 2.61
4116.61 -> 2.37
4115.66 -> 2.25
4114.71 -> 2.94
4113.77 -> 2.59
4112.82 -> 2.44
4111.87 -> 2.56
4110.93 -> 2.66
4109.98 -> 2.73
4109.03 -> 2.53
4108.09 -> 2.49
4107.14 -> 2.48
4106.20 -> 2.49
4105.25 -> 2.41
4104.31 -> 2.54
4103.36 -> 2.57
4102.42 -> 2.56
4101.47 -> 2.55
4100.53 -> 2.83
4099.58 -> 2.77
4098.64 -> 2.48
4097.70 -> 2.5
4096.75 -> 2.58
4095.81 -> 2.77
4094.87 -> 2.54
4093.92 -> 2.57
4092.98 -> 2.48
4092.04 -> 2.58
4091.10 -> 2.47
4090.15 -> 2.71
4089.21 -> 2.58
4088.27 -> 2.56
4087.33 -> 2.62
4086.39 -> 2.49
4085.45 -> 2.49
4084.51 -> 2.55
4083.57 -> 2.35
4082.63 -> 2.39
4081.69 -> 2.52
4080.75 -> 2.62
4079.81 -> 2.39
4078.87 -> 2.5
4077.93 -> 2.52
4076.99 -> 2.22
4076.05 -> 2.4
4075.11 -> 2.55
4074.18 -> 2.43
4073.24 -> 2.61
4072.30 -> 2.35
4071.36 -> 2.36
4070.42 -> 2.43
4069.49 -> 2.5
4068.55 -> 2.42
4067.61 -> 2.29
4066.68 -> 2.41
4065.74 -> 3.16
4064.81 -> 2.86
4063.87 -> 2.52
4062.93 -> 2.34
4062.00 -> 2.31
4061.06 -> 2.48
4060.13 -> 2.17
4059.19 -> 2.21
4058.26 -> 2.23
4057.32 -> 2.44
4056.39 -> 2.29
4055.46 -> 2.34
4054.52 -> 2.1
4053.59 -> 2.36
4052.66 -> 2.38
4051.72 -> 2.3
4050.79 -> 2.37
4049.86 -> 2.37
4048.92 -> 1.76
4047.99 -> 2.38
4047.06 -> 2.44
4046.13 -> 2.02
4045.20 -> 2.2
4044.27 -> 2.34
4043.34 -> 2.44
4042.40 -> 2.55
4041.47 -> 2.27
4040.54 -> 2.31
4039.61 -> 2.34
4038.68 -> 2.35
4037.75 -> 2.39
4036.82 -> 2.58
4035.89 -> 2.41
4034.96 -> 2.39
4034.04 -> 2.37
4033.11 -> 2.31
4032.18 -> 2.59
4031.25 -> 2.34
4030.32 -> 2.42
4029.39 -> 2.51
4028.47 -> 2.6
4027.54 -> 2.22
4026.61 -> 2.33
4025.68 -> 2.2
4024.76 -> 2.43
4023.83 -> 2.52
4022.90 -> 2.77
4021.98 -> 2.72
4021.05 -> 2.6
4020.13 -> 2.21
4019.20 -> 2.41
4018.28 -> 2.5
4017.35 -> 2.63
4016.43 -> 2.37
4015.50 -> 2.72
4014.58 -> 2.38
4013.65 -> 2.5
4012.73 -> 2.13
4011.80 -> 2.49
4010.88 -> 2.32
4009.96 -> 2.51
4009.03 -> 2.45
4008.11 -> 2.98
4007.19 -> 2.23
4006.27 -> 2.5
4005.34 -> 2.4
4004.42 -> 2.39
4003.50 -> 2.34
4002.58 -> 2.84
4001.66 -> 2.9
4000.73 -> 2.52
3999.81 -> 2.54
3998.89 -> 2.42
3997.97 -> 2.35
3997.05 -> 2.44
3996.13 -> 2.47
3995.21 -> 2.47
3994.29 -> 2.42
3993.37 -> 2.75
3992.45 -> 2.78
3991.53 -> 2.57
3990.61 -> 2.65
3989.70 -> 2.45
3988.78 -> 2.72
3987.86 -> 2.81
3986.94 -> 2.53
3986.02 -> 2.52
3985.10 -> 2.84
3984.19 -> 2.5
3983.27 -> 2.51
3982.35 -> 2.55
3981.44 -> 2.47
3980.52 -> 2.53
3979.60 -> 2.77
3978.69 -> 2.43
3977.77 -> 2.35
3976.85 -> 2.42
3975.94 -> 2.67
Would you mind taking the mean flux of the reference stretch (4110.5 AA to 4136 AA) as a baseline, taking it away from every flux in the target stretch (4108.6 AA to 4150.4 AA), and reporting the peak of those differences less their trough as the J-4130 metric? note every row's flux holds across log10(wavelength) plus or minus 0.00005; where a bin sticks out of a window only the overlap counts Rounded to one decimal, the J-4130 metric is 0.7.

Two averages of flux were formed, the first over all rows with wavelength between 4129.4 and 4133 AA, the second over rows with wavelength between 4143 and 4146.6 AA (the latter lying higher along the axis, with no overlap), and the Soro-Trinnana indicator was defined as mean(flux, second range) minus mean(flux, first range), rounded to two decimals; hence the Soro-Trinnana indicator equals 0.03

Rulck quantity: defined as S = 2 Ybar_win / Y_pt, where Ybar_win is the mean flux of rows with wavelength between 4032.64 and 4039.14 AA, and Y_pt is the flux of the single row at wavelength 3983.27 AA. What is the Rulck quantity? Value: 1.91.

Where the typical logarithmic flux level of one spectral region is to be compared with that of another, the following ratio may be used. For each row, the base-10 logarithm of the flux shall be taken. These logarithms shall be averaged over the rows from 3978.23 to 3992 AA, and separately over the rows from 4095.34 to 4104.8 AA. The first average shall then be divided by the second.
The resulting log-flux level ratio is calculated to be 0.99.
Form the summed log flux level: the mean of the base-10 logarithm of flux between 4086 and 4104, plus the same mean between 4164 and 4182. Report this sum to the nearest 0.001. 0.755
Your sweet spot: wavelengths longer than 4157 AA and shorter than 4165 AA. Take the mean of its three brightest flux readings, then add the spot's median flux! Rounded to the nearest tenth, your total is 4.8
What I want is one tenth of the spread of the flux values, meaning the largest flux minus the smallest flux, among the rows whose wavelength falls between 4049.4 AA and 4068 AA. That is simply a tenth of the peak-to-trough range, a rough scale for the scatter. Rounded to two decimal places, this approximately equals 0.11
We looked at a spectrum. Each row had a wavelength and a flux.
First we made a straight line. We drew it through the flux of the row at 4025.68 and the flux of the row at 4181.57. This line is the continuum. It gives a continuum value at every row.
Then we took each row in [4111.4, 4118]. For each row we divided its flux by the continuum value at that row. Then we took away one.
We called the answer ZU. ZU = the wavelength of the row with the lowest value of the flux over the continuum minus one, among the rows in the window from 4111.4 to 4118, 4115.66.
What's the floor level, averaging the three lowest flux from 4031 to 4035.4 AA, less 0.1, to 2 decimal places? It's 2.24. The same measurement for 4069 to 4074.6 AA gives 2.28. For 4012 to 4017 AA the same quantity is 2.19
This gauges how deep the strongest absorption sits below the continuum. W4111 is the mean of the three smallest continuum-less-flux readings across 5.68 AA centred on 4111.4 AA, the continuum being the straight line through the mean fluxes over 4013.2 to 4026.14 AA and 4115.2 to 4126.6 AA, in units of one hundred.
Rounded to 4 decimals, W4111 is -0.0022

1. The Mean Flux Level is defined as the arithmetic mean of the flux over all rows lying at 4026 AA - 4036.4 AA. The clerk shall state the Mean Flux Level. 2.41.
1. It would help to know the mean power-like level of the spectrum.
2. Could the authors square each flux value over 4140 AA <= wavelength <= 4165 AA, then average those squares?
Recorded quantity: 5.5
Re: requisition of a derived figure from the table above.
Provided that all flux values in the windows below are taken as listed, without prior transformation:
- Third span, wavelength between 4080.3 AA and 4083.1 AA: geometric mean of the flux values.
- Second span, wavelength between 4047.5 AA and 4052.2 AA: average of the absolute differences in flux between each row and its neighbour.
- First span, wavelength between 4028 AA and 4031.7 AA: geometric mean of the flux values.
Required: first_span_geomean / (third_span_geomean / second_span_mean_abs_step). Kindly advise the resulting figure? 0.319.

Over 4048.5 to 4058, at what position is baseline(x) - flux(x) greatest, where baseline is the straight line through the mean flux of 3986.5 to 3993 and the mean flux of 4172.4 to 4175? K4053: 4048.92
